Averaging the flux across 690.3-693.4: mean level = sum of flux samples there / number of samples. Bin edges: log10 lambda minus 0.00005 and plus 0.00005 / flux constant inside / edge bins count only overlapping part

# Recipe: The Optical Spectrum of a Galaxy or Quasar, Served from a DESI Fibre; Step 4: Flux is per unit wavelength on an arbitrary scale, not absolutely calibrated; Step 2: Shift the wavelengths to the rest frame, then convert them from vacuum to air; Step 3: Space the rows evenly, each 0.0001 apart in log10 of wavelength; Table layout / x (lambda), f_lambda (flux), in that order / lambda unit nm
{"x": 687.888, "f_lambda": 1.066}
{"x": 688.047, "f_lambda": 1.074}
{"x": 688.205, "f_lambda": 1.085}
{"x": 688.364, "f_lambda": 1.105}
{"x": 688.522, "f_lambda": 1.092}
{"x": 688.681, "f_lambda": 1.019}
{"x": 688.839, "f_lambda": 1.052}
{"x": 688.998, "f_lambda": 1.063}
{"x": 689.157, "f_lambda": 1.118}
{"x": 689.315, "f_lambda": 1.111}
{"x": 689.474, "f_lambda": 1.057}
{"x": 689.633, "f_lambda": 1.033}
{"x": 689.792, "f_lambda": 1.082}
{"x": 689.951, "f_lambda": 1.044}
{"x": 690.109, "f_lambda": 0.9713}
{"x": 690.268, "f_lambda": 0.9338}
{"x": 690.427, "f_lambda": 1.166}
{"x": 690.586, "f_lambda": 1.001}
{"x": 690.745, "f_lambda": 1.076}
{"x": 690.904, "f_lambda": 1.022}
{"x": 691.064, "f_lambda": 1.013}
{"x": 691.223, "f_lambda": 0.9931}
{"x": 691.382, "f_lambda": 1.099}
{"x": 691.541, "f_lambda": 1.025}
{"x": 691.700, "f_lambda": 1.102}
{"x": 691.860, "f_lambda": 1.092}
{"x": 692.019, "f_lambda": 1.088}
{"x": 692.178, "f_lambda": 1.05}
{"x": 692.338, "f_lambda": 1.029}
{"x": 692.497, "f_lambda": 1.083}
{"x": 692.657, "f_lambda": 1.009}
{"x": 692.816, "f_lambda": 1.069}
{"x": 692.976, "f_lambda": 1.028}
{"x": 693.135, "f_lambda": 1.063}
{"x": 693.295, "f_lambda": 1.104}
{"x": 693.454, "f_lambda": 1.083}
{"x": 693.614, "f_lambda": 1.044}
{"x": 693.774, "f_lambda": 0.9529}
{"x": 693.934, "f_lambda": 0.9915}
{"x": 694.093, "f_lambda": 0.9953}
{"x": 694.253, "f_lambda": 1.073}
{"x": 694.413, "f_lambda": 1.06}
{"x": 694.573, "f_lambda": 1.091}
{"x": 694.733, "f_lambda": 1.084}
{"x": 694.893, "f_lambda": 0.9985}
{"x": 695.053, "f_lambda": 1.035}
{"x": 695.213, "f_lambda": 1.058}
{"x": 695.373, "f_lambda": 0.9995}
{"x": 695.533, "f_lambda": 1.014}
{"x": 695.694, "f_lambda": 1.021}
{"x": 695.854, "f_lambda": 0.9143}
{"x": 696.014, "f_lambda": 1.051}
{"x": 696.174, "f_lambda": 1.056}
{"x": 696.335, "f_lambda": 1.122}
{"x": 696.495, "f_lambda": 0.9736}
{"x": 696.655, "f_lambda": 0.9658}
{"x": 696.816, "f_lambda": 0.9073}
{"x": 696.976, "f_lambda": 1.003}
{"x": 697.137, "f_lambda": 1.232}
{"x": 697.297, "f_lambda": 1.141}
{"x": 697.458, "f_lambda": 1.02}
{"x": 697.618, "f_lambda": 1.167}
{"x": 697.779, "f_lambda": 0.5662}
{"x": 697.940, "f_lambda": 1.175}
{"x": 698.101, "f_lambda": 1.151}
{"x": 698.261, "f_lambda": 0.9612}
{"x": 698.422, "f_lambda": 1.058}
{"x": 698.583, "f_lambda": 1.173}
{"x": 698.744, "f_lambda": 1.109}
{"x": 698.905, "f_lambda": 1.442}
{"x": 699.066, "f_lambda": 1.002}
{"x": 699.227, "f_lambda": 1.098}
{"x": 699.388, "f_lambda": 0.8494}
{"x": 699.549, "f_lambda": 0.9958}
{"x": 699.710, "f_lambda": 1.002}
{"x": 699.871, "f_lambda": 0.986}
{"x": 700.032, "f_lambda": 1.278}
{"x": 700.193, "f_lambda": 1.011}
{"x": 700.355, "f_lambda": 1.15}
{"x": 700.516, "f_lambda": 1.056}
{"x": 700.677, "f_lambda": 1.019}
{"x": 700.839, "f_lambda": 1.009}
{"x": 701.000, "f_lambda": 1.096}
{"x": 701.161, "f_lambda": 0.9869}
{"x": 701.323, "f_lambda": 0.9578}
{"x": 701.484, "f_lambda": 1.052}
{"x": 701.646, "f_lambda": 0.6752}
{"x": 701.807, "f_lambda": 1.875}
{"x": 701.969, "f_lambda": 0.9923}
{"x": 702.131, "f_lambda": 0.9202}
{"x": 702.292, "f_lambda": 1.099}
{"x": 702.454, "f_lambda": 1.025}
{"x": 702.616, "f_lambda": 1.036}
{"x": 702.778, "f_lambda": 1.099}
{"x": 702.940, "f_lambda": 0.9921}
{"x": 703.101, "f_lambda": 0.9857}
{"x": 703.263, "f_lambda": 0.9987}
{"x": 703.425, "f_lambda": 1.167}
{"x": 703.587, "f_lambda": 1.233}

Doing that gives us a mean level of 1.06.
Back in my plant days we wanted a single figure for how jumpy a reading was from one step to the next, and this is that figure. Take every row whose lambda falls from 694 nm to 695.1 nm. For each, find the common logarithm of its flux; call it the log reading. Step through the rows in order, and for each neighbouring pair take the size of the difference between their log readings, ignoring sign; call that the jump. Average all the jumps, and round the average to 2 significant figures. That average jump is 0.017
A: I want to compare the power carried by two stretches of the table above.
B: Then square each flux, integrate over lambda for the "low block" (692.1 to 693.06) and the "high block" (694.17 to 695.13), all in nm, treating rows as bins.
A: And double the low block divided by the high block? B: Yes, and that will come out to 1.95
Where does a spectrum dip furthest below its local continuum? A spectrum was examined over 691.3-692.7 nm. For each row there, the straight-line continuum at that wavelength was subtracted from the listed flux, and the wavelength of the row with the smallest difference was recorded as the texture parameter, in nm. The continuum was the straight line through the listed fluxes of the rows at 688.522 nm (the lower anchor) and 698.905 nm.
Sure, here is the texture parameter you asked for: 692.657 nm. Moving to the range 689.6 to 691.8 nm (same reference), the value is 690.268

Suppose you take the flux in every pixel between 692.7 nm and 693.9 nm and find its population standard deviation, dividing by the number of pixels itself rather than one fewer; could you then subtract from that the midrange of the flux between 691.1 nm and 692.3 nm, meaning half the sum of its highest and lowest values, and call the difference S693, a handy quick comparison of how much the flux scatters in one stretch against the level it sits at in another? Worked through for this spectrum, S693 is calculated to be -1.00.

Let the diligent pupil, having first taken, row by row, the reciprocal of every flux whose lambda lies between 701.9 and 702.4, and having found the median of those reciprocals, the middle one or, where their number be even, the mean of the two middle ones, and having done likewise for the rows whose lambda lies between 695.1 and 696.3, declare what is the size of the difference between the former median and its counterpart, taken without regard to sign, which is 0.03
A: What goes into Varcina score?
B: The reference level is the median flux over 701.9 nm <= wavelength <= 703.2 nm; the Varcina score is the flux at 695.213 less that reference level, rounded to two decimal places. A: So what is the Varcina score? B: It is 0.05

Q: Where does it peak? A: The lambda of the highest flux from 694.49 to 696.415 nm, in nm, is 696.335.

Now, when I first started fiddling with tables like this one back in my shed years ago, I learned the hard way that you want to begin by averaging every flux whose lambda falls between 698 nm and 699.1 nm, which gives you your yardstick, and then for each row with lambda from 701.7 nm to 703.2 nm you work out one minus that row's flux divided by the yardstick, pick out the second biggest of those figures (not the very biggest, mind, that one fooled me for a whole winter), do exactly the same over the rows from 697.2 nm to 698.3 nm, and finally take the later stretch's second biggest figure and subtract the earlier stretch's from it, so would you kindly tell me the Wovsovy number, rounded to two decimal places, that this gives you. -0.02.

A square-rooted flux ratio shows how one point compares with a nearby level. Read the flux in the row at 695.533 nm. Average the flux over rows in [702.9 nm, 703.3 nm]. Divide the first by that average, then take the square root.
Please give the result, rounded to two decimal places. 1.01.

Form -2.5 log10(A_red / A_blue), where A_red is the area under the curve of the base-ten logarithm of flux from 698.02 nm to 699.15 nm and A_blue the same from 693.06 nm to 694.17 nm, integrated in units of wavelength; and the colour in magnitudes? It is -1.4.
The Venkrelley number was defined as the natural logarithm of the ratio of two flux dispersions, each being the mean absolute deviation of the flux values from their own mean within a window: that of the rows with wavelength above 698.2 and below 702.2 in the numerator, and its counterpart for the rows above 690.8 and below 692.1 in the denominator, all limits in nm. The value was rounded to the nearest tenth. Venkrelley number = 1.2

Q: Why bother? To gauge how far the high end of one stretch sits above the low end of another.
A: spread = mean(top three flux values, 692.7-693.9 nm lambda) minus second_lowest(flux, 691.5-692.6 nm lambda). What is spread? 0.06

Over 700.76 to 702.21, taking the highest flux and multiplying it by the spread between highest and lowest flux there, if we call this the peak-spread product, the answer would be 2.2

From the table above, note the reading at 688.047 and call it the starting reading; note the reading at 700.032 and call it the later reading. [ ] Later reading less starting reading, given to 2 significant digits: 0.20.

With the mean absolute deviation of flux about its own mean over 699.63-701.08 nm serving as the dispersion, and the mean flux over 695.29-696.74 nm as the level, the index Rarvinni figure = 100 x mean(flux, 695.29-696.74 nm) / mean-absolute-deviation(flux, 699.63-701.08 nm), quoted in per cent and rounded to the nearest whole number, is 1417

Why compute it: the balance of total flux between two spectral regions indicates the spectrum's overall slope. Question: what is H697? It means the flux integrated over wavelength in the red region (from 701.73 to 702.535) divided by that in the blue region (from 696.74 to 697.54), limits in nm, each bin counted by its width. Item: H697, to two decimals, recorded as 1.12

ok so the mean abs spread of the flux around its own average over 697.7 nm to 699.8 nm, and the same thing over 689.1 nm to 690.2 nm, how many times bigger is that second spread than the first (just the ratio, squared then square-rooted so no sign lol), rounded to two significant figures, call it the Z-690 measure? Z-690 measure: 0.28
